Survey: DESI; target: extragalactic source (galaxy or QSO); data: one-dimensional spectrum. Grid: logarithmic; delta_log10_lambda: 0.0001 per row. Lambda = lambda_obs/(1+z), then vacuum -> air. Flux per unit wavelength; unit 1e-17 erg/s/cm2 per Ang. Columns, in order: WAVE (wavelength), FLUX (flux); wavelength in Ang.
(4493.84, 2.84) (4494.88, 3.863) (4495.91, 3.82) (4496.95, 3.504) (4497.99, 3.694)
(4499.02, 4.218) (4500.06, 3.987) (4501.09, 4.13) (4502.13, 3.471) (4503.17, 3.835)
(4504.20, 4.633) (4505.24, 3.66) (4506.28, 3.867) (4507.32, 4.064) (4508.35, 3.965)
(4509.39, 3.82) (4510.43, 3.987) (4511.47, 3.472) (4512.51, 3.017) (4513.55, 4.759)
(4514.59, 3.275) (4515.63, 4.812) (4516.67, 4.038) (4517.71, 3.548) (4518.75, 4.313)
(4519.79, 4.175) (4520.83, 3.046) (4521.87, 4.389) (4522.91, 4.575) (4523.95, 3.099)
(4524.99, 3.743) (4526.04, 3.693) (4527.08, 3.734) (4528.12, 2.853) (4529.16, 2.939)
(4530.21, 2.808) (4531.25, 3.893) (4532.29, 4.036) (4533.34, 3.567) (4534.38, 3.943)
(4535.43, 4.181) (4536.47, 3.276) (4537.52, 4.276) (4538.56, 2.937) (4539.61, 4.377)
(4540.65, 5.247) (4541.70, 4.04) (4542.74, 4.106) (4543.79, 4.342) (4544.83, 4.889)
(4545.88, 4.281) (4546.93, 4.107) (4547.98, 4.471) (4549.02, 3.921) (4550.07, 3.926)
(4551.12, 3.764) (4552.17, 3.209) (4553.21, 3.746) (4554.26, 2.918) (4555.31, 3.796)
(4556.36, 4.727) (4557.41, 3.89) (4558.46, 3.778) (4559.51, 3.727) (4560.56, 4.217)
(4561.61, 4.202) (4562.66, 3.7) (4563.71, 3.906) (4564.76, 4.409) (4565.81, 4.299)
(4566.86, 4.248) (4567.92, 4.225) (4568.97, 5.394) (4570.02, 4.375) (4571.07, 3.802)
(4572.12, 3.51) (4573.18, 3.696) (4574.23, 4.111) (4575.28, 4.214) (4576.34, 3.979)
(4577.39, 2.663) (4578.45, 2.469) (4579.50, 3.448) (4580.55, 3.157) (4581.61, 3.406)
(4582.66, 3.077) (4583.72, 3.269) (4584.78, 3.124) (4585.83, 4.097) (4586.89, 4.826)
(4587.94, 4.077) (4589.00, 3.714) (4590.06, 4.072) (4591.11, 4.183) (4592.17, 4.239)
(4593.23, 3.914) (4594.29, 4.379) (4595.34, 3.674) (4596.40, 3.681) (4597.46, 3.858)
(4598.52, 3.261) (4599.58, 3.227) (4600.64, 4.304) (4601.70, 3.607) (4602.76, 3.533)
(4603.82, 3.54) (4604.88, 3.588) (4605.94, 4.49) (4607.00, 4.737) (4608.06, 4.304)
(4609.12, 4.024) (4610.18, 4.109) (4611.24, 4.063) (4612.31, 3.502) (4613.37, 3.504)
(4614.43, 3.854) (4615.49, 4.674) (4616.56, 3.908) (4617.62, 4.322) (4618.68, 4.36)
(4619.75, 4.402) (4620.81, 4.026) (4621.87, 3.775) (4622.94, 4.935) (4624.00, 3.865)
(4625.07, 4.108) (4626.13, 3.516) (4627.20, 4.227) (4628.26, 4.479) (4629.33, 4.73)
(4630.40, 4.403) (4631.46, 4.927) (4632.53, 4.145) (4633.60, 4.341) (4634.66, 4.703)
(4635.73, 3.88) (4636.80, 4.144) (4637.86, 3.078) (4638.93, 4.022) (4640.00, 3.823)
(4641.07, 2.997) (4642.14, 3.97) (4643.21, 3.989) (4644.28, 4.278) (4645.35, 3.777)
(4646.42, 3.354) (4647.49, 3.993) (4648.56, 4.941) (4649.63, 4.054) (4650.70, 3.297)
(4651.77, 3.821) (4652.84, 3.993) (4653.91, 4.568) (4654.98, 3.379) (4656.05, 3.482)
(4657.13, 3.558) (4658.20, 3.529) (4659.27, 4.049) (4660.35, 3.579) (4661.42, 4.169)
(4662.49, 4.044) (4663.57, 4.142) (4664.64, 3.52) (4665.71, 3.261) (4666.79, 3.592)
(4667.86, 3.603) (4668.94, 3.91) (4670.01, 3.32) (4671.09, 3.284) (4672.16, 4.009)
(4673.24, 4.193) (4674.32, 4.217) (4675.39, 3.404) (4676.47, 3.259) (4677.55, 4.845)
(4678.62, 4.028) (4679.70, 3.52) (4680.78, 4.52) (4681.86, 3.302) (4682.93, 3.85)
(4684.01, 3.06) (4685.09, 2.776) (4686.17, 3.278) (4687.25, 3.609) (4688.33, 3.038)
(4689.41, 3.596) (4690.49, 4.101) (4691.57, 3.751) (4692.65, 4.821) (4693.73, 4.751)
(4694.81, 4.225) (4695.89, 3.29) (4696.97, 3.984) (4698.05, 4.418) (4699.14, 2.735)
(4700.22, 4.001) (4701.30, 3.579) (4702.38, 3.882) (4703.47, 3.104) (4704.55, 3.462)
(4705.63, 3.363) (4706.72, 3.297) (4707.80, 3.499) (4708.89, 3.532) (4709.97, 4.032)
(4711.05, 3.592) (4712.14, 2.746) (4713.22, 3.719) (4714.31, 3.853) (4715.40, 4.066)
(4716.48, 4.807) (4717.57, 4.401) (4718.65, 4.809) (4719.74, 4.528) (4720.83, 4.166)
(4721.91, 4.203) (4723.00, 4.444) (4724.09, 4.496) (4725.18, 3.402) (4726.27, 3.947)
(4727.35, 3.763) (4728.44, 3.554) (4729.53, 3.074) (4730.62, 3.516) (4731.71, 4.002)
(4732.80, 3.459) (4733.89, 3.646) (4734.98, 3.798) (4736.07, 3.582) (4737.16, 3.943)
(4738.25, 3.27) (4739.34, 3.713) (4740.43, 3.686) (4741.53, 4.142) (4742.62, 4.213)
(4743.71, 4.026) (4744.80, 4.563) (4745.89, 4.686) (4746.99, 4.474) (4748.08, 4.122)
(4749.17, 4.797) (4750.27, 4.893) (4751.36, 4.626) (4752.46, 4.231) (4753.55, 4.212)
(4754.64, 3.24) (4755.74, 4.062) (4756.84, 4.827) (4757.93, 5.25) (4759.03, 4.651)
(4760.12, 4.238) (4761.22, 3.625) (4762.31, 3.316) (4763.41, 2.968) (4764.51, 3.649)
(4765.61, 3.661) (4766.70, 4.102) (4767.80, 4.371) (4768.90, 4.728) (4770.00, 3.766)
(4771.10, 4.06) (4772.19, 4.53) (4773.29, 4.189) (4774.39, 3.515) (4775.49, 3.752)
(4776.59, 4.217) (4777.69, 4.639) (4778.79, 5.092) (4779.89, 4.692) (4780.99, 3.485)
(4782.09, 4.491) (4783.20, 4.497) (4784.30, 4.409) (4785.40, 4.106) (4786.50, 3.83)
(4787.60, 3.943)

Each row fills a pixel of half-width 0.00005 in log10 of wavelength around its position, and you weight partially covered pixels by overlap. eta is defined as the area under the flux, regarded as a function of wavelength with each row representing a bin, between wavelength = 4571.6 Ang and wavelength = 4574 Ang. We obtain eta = 8.8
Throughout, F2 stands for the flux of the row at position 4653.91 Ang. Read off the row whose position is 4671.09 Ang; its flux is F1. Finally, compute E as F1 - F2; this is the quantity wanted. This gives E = -1.3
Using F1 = 3.284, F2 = 4.568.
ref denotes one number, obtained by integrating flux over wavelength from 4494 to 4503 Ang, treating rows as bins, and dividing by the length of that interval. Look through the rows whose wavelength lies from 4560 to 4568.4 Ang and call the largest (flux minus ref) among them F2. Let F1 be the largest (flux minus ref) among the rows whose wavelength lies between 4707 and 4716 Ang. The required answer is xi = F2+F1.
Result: 0.9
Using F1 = 0.3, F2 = 0.6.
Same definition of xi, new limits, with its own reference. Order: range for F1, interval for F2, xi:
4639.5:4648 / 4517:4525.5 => 1.3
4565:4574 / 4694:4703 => 2.2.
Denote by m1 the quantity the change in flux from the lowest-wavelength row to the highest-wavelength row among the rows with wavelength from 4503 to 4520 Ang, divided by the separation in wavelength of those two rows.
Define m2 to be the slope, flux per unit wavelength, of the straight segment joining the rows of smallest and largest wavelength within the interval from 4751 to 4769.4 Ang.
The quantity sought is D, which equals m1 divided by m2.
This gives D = 3.5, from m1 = 0.020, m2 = 0.01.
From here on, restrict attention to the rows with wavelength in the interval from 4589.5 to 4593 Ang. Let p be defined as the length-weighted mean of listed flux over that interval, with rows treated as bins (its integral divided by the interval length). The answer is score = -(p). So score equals -4.14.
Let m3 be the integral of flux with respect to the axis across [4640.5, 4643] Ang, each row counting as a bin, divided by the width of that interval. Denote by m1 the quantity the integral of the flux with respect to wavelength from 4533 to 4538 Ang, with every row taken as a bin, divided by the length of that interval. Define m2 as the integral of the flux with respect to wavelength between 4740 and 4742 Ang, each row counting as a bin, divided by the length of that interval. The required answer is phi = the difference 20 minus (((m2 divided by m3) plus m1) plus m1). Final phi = 11.2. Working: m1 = 3.85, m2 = 3.90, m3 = 3.5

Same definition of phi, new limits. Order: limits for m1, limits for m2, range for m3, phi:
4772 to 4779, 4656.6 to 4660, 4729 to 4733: 10.5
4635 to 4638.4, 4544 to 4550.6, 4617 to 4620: 11.5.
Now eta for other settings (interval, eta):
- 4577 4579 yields 5.1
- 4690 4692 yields 7.9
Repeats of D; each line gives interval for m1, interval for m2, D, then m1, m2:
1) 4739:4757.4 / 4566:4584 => -1.1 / 0.064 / -0.06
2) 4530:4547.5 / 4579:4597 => 5.6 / 0.078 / 0.01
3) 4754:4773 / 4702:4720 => 2.0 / 0.074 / 0.04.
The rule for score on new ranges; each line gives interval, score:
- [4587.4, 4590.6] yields -3.97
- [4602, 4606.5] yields -3.79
